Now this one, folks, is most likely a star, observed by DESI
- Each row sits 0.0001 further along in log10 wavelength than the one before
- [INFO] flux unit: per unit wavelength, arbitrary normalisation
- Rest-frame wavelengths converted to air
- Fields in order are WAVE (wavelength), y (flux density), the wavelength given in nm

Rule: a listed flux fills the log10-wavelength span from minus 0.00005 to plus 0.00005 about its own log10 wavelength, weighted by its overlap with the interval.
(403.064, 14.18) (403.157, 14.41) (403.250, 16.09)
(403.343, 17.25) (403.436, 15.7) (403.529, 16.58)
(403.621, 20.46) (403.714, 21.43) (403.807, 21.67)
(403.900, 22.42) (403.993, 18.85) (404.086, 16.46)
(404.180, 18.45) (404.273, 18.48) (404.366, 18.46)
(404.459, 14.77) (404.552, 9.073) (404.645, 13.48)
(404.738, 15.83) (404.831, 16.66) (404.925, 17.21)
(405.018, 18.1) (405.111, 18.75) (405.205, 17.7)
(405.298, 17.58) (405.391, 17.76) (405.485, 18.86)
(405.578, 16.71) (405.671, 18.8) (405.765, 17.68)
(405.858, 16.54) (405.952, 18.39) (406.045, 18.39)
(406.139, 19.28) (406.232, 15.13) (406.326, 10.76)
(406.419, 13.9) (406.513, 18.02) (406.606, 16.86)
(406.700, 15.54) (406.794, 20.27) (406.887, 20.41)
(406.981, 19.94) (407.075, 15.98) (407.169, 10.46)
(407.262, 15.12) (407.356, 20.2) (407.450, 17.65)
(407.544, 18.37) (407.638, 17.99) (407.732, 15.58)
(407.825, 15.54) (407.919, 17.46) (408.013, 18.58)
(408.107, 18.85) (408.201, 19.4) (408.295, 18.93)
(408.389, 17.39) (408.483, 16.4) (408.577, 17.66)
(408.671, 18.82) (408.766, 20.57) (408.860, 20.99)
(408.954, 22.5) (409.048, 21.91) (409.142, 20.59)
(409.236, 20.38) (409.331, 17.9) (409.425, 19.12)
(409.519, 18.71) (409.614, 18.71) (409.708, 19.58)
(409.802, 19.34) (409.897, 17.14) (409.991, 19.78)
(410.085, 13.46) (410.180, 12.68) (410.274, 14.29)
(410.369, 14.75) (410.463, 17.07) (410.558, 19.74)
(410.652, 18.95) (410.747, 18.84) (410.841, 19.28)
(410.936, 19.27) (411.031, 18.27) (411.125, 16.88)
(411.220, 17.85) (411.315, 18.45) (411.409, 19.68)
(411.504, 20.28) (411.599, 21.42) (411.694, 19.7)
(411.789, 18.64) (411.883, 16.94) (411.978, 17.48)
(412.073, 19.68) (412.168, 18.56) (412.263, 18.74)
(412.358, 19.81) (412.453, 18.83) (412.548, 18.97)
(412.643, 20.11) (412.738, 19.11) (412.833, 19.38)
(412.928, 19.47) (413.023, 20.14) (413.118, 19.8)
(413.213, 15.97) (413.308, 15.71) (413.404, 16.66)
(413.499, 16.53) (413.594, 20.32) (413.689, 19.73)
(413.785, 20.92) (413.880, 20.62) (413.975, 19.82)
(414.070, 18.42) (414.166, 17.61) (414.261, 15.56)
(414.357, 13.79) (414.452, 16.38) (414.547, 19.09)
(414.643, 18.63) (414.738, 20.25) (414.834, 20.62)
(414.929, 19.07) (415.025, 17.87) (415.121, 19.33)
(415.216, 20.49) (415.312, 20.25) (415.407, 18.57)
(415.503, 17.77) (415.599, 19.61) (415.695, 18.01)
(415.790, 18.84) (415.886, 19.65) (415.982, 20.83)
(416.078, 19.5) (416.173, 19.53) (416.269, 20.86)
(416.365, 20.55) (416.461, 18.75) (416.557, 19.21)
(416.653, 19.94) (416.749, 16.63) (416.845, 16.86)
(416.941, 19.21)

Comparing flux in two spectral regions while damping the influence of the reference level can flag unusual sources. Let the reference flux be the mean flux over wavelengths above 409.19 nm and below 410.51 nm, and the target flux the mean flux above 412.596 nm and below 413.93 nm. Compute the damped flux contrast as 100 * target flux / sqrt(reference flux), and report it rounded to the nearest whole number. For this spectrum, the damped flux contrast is 454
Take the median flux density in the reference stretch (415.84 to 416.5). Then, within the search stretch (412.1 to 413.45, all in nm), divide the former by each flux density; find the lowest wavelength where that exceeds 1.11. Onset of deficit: 413.213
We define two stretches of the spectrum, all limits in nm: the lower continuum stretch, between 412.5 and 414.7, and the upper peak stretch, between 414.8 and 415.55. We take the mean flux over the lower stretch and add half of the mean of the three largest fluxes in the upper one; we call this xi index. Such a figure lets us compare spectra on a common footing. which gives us 28.6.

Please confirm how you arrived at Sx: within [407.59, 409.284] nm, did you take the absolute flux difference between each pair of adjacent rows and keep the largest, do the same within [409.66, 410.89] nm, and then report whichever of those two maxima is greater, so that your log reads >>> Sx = 6.3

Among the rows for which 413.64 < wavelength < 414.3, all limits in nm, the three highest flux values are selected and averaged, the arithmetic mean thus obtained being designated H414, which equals 20.5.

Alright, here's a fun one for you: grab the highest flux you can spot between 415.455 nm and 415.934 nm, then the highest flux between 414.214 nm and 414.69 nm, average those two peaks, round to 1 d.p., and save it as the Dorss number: 19.4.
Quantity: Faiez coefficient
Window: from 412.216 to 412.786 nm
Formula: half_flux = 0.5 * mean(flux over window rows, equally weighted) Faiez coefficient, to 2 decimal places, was 9.63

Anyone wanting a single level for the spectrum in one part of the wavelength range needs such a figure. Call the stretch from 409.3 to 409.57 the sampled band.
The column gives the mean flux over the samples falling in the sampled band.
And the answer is 18.6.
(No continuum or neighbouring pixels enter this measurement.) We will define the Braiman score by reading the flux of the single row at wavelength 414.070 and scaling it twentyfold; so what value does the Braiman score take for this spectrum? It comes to 368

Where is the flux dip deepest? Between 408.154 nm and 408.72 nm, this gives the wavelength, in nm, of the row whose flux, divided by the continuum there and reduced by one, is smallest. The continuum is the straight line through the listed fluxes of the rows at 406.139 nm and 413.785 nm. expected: 408.483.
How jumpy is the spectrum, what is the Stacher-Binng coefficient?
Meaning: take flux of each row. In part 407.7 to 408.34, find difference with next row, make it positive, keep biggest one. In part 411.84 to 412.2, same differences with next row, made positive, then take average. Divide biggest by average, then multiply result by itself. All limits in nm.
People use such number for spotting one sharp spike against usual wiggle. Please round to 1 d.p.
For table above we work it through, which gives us 2.2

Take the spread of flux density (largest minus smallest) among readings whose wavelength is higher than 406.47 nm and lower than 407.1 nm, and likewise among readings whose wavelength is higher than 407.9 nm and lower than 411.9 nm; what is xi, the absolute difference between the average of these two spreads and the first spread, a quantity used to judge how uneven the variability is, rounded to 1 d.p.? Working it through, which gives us 2.5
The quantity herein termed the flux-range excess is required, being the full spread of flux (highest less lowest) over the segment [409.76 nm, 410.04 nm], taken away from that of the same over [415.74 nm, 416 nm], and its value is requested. -1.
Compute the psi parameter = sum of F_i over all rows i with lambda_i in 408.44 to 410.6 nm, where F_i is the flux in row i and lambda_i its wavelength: 422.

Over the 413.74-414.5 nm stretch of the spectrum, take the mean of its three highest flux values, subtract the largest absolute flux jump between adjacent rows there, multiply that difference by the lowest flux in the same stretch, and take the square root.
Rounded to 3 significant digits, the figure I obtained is 15.7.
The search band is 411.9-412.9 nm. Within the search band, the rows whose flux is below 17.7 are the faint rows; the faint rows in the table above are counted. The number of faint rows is 1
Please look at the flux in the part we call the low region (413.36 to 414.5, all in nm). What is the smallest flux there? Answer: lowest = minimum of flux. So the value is 13.79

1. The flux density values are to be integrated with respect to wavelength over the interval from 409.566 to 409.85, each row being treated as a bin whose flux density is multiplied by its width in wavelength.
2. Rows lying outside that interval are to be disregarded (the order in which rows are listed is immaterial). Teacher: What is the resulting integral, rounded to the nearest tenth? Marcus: 5.4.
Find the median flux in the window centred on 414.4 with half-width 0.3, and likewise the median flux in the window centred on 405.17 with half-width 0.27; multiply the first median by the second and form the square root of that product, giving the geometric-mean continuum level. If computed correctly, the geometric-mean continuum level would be 17.4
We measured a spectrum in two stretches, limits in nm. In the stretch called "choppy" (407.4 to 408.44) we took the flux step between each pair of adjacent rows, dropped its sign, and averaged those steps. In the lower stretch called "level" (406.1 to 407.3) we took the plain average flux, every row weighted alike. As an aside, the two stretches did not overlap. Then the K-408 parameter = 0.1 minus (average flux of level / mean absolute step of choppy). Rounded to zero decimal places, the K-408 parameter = -17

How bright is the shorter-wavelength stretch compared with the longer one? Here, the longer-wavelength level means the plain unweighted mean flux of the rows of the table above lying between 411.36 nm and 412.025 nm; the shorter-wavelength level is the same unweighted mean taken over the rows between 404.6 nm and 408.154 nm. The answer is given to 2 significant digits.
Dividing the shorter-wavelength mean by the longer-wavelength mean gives 0.89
